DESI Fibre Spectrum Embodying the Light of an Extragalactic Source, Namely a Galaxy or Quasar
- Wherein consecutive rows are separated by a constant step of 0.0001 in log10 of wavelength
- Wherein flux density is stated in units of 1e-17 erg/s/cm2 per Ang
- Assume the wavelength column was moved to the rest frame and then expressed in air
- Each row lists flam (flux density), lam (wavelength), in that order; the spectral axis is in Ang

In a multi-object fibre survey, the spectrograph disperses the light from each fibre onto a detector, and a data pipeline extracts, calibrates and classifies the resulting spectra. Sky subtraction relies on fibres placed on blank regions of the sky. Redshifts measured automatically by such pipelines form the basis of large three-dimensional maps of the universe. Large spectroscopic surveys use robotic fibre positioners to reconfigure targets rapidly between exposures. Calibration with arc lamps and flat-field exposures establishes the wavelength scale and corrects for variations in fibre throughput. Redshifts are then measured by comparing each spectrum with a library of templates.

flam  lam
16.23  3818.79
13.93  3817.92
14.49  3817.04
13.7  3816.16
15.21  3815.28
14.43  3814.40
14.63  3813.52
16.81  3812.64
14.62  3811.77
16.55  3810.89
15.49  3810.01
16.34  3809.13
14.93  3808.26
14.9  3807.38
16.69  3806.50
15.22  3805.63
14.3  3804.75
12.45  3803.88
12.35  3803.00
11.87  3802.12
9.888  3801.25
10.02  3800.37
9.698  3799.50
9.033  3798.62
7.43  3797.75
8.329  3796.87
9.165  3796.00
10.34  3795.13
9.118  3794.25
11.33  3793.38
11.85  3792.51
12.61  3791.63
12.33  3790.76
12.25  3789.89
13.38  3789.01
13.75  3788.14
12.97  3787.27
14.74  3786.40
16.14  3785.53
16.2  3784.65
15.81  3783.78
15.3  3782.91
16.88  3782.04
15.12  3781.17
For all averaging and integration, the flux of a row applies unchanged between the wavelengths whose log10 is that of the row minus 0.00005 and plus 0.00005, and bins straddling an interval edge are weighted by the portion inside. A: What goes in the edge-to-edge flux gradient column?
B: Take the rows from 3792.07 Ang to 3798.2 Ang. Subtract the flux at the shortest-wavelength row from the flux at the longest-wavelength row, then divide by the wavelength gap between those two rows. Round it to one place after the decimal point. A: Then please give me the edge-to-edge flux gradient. -0.8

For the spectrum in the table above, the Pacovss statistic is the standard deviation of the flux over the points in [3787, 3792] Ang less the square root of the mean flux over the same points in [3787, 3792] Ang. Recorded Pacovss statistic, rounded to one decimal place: -3.0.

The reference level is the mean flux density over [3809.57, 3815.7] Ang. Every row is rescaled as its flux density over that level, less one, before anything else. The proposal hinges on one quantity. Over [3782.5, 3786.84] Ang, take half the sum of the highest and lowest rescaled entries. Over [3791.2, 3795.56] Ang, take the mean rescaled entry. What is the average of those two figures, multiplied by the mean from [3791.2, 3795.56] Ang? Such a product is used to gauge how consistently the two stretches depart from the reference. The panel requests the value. 0.039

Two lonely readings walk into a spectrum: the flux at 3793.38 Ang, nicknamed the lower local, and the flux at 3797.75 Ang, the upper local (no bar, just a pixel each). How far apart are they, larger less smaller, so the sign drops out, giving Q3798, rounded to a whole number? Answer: 4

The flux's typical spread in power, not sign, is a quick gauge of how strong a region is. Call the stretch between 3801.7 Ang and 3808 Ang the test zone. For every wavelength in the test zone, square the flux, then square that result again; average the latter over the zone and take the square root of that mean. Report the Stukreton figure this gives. 203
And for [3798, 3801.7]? 94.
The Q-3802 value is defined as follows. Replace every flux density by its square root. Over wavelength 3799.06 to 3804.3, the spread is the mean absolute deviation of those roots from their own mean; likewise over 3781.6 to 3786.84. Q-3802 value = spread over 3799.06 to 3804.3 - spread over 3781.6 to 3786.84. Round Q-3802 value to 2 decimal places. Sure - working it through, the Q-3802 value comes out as 0.11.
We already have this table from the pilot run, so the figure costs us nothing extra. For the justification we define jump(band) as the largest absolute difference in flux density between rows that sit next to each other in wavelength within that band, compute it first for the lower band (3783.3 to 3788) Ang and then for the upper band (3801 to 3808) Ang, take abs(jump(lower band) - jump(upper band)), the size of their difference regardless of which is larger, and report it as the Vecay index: 0.21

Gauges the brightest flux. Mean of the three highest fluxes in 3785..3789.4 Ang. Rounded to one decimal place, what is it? 14.9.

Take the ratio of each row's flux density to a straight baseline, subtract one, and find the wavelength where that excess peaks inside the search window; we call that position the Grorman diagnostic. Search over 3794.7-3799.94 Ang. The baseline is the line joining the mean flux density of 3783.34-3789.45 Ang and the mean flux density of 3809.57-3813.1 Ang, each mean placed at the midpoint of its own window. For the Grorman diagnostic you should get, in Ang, 3795.13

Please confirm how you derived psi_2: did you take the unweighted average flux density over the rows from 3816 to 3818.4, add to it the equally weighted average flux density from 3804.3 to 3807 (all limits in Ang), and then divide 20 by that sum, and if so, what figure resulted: 0.68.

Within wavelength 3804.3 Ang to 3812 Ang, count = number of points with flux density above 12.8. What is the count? 9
